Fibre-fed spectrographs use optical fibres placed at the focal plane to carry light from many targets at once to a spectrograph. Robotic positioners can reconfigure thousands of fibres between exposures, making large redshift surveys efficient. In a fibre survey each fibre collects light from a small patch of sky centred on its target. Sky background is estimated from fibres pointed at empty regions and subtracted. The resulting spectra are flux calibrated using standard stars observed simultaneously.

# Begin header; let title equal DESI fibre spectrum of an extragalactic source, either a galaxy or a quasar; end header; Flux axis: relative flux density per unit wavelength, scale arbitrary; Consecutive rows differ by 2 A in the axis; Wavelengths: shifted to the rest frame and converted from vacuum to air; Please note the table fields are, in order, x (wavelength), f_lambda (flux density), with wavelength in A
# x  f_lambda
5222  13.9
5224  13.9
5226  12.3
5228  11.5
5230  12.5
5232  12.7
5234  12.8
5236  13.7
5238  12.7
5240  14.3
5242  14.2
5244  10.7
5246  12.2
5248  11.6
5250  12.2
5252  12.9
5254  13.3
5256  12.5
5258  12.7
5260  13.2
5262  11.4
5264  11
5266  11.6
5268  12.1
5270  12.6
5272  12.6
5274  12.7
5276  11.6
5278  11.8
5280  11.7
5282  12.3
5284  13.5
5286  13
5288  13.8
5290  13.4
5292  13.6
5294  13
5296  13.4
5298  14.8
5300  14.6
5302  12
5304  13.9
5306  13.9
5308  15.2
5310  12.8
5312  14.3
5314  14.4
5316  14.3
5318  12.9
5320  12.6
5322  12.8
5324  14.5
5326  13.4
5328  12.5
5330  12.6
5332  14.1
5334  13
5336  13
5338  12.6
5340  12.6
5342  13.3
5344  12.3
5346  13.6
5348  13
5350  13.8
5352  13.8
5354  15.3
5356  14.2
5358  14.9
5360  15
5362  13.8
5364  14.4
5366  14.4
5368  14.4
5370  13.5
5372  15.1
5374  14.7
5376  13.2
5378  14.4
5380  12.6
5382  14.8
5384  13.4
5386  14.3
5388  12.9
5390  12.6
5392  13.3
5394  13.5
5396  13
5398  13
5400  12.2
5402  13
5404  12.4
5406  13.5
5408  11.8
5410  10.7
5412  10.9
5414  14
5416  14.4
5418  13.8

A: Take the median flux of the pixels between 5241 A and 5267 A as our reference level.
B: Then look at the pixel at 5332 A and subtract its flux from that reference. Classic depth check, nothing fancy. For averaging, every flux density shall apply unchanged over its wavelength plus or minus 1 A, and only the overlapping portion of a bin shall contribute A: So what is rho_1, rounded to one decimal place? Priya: -1.9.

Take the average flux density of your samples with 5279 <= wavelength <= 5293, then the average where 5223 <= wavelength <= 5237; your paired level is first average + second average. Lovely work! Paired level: 25.8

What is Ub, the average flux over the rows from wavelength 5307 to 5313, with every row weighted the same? 14.1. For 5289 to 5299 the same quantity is 13.6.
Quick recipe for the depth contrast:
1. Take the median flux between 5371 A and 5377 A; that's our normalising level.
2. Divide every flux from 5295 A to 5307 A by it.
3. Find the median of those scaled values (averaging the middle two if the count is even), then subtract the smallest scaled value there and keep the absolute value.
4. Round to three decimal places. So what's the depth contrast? 0.129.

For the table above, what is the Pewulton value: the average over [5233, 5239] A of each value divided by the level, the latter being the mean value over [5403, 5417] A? 1.04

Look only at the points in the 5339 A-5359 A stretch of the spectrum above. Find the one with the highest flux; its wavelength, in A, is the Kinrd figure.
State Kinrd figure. 5354 A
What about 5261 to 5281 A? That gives 5274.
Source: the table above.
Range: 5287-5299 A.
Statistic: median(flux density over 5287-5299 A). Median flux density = 13.5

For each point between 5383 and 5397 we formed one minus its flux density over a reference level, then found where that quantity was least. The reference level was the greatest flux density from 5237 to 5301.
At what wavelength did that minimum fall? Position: 5386 A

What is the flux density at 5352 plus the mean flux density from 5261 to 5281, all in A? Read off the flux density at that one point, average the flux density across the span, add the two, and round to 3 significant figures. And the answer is 25.7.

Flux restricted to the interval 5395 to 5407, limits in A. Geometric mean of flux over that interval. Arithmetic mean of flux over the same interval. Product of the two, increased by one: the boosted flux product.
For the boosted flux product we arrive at 166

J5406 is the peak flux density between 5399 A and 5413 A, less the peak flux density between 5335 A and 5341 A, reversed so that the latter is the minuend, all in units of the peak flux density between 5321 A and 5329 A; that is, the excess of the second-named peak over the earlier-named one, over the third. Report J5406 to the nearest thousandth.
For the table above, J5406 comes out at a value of -0.034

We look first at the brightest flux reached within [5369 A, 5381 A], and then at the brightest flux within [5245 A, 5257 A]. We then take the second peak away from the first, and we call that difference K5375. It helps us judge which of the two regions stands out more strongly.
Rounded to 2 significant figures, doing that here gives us 1.8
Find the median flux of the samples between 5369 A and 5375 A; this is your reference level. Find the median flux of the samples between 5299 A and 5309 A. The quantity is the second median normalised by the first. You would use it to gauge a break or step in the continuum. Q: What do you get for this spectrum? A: 0.95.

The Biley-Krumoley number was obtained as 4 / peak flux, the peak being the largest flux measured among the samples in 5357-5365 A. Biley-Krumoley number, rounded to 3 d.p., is 0.267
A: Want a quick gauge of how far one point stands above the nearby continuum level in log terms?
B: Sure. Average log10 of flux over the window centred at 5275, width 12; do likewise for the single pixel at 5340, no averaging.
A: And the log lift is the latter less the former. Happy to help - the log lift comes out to 0.016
